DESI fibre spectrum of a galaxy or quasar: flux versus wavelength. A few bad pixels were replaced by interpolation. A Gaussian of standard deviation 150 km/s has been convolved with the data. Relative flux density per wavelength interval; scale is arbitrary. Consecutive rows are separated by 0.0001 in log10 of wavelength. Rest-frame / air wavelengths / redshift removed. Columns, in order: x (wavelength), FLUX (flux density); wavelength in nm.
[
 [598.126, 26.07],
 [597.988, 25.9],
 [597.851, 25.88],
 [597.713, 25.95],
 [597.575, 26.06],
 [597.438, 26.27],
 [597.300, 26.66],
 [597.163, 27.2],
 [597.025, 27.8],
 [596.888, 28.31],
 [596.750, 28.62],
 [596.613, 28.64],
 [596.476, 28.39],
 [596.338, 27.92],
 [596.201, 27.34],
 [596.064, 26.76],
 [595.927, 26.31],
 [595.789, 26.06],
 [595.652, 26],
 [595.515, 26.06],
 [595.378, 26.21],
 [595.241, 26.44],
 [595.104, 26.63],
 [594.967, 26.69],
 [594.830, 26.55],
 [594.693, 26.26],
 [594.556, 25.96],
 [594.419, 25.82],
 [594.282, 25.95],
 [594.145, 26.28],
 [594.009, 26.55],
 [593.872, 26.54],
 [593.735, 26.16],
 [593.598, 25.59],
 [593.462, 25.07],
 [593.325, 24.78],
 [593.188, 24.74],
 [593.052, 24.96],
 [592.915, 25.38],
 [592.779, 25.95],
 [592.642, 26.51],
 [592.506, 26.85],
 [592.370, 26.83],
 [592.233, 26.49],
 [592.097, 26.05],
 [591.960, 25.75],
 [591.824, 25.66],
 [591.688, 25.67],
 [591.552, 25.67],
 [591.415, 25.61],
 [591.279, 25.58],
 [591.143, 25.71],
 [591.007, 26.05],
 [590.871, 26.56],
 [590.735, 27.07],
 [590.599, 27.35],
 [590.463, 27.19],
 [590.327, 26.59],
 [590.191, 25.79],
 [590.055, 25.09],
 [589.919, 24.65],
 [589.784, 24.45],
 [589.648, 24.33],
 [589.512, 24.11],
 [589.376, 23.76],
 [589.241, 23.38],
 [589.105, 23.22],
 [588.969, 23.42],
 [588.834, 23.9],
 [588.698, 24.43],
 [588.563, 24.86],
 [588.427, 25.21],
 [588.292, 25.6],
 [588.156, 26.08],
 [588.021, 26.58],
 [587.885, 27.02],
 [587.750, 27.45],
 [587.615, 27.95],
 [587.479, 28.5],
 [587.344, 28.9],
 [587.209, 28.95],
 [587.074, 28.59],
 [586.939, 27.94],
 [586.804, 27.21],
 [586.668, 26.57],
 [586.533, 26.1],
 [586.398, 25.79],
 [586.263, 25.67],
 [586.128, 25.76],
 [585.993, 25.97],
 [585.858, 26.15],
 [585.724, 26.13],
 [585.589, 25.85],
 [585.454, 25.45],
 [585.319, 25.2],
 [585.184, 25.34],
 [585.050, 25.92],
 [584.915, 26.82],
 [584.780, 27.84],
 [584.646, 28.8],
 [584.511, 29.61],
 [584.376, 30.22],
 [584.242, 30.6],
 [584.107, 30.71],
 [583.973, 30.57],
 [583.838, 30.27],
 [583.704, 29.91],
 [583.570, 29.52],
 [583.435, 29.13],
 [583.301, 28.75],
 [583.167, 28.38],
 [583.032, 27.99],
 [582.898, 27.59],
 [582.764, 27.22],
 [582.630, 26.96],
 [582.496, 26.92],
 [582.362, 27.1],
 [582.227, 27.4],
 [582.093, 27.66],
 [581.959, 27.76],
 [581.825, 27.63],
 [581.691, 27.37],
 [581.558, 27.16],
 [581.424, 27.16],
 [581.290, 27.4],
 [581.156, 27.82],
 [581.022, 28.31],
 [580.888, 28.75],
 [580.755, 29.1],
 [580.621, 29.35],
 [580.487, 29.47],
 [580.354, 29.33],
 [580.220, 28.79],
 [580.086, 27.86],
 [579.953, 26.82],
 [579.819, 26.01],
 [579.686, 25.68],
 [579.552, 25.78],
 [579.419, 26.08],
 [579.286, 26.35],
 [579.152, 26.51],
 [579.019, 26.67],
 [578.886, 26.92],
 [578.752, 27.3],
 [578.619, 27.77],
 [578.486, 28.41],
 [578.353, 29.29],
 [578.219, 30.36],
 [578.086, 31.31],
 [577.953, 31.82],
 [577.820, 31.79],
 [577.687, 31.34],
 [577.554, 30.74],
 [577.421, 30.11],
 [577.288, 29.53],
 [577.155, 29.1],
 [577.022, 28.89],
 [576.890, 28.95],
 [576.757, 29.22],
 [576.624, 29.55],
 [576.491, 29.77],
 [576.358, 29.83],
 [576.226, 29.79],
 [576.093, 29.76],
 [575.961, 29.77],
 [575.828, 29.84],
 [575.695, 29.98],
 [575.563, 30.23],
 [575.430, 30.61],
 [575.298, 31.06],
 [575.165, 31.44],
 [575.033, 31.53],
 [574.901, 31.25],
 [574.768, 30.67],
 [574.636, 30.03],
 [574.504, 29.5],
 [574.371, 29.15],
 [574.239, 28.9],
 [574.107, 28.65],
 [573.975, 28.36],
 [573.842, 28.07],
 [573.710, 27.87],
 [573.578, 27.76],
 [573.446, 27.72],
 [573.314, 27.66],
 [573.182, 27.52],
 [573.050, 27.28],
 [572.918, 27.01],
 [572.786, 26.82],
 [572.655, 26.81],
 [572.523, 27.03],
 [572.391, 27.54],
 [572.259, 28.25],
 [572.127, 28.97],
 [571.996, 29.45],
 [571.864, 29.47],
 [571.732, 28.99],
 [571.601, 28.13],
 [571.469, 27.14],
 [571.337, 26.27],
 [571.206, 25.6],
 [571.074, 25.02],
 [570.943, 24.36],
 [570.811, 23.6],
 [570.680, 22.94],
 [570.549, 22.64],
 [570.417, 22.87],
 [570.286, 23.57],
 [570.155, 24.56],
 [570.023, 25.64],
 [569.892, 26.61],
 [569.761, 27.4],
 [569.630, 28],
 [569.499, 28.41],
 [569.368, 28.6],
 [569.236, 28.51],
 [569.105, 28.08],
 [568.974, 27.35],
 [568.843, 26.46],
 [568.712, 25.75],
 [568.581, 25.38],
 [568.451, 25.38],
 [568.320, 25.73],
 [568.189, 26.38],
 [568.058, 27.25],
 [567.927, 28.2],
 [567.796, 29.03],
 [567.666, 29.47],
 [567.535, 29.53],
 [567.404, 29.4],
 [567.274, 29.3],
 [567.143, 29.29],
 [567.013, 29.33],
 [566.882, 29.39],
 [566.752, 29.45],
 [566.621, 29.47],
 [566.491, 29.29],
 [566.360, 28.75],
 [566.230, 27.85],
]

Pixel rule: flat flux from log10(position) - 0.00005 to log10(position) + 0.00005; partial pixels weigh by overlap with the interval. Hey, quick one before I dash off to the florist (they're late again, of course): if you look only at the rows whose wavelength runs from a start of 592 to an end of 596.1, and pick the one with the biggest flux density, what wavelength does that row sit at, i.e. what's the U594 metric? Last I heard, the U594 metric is 592.506 nm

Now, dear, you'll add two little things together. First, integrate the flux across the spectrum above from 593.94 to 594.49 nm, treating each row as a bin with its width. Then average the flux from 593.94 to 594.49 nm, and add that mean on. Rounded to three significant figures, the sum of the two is 40.5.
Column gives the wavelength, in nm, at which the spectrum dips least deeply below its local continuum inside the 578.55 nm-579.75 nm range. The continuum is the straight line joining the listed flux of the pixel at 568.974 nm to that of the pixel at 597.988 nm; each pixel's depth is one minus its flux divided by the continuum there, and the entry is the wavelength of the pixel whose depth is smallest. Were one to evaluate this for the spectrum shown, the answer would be 578.619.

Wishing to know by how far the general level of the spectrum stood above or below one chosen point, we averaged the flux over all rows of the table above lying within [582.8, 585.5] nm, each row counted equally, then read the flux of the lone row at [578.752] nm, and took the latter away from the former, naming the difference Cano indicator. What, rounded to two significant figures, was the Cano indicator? 1.1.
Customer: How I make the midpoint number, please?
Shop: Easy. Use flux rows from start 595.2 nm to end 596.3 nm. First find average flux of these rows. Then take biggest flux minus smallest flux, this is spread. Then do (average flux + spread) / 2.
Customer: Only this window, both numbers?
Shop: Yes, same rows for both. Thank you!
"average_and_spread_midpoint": 13.9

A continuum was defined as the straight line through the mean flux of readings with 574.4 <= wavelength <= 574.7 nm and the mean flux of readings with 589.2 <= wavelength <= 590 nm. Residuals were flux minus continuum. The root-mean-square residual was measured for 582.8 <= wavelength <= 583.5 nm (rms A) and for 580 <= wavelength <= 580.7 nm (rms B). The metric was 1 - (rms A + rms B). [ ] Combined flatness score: -2.5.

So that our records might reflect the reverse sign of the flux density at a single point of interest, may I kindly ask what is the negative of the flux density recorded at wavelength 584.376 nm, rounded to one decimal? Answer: -30.2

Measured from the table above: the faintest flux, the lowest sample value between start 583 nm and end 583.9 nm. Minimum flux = 27.99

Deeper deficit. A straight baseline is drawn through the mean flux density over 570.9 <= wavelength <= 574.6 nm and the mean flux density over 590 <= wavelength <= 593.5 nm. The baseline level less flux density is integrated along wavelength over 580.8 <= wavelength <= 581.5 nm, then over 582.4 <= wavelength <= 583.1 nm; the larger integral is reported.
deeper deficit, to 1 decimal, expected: -0.4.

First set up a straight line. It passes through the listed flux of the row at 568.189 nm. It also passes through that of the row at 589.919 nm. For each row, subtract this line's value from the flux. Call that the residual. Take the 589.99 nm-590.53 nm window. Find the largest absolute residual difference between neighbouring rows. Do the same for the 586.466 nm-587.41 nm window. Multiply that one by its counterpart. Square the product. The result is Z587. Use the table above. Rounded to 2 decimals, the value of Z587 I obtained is 0.36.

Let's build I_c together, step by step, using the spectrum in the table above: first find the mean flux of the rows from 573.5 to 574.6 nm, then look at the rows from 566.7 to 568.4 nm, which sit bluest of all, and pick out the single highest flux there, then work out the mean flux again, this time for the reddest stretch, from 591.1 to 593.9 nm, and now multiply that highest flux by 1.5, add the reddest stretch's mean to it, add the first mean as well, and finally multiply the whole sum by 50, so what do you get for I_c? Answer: 4931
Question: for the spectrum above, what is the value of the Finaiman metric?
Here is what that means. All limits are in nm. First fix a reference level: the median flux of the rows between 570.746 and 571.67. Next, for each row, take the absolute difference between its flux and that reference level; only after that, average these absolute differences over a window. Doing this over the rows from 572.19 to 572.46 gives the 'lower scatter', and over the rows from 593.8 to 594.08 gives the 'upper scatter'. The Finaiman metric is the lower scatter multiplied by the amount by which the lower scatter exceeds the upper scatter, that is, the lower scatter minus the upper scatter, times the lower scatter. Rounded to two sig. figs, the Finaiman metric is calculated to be 3.1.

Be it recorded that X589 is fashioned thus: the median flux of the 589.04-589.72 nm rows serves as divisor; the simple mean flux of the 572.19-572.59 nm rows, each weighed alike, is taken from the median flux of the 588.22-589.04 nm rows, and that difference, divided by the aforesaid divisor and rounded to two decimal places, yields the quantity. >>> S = -0.12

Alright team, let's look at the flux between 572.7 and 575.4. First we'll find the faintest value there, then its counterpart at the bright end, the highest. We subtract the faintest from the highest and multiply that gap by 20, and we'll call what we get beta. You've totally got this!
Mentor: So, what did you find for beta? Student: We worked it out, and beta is 94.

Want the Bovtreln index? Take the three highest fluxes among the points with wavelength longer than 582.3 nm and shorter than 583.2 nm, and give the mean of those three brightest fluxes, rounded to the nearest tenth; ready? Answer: 28.0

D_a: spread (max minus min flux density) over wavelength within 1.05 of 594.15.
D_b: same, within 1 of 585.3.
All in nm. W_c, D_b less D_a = 3.1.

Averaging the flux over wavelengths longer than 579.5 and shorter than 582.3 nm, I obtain 27.7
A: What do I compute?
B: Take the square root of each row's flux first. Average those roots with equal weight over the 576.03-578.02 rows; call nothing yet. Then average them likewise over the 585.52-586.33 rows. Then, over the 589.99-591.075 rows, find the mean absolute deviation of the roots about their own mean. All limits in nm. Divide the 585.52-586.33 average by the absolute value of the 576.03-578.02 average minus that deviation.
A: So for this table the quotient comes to 0.94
